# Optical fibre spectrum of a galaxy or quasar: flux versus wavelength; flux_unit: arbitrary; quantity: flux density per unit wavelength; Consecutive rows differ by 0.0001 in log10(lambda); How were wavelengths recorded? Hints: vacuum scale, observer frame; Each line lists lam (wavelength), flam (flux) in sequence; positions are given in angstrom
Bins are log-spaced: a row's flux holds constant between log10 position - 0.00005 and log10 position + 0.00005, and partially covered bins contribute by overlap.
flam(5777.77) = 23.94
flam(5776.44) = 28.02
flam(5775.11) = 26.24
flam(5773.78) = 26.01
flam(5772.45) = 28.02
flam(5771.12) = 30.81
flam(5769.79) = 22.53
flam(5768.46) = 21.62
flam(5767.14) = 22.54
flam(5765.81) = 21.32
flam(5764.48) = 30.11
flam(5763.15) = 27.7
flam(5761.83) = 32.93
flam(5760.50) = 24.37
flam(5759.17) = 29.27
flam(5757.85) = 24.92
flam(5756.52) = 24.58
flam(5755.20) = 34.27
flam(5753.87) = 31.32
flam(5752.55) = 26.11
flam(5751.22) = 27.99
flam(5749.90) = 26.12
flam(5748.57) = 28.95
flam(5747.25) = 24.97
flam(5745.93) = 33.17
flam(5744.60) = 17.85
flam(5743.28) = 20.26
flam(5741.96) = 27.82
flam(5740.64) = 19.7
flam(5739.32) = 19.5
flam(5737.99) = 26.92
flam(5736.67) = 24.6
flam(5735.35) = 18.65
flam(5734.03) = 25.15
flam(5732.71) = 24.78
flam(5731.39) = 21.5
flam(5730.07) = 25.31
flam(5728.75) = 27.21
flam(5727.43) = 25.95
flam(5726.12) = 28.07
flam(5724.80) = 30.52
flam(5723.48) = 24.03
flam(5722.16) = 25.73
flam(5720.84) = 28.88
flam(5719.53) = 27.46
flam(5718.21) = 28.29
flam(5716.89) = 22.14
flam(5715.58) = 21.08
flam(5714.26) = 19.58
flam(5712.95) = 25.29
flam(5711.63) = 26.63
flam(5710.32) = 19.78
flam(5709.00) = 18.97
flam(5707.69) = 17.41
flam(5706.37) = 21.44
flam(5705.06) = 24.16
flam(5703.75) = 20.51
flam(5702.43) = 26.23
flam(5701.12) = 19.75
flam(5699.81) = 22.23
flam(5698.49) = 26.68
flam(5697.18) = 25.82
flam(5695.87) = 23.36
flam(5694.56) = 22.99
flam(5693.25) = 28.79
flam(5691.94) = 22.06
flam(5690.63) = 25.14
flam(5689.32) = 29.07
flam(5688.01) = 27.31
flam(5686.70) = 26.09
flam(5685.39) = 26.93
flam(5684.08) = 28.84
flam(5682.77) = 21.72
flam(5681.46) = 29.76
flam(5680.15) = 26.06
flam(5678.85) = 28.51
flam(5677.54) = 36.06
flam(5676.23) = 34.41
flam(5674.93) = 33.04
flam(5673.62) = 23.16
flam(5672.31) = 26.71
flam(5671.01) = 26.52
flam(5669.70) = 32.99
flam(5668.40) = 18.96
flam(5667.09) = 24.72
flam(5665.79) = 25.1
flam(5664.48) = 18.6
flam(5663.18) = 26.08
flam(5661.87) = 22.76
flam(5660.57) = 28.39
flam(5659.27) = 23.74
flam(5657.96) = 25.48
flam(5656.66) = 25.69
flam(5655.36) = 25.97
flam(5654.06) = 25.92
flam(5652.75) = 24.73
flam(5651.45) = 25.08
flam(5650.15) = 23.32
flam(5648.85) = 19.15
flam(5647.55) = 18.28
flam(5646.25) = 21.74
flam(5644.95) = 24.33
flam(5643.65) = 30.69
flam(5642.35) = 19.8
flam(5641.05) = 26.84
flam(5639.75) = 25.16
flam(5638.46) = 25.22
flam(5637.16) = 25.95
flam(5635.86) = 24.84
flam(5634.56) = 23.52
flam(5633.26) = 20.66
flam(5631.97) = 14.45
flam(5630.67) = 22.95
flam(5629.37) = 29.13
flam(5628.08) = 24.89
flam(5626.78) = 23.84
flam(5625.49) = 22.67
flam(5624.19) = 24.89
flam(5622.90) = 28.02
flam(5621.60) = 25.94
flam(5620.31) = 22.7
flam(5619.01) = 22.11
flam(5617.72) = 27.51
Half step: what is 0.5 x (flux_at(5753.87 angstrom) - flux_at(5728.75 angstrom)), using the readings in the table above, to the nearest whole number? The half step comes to 2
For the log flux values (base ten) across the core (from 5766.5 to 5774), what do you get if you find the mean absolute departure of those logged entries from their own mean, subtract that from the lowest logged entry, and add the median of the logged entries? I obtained 2.67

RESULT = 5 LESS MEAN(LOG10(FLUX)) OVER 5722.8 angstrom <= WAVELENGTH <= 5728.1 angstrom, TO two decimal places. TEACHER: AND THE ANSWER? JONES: 3.57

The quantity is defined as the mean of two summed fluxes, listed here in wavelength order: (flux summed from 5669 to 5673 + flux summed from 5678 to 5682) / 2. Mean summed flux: 85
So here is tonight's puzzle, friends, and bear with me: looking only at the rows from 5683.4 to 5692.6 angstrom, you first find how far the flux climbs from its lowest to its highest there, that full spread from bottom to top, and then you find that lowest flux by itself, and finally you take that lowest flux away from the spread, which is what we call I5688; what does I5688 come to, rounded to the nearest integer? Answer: -15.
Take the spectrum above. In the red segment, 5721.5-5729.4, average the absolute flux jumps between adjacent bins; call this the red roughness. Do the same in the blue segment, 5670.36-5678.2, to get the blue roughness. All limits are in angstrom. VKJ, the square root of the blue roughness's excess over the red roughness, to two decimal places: 0.72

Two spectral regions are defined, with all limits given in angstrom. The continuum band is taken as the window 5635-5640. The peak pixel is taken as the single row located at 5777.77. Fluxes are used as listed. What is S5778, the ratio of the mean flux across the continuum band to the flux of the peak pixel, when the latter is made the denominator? 1.1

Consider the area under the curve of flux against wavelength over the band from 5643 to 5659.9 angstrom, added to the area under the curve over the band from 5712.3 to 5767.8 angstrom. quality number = 1832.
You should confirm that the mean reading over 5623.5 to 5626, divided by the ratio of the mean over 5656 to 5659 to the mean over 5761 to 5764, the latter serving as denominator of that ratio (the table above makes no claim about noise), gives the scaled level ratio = 28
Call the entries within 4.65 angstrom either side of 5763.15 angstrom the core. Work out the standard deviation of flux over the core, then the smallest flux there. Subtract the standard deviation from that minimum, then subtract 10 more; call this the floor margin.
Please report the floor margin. 7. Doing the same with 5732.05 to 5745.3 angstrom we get 4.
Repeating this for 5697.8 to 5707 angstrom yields 7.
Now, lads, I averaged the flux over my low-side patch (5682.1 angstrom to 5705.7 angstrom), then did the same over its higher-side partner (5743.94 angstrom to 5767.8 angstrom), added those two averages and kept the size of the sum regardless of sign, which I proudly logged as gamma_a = 52.0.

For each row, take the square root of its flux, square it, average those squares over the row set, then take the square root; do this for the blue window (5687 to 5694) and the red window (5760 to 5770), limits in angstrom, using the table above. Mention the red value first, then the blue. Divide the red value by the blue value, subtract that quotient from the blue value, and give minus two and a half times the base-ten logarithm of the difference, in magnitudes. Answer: -1.549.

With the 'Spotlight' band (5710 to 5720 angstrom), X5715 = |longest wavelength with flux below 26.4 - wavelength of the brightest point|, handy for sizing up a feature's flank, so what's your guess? 1.3 angstrom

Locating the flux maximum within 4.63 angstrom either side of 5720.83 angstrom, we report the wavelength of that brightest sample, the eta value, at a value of 5724.80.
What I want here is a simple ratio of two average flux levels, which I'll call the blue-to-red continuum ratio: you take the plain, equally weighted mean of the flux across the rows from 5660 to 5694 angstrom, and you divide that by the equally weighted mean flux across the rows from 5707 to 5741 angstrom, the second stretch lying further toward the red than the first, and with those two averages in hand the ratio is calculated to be 1.12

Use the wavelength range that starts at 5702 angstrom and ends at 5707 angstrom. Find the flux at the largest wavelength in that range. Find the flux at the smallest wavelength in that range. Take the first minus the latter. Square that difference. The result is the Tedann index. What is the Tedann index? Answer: 23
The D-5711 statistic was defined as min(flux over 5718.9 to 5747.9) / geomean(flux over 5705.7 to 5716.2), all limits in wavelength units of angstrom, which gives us 0.85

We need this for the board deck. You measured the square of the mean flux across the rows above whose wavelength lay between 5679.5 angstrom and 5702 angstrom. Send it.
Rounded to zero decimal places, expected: 648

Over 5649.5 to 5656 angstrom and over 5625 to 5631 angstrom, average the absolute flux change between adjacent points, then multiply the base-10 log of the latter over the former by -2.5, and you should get -1.4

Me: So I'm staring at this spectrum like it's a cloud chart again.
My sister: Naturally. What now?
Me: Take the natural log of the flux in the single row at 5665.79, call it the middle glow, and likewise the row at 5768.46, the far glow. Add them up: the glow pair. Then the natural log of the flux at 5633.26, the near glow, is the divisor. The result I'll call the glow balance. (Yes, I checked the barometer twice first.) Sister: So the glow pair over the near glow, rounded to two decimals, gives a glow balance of 2.08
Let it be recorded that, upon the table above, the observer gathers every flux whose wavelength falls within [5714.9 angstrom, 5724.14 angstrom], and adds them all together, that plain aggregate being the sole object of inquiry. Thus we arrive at 178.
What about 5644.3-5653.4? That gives 157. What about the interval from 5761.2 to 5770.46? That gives 179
